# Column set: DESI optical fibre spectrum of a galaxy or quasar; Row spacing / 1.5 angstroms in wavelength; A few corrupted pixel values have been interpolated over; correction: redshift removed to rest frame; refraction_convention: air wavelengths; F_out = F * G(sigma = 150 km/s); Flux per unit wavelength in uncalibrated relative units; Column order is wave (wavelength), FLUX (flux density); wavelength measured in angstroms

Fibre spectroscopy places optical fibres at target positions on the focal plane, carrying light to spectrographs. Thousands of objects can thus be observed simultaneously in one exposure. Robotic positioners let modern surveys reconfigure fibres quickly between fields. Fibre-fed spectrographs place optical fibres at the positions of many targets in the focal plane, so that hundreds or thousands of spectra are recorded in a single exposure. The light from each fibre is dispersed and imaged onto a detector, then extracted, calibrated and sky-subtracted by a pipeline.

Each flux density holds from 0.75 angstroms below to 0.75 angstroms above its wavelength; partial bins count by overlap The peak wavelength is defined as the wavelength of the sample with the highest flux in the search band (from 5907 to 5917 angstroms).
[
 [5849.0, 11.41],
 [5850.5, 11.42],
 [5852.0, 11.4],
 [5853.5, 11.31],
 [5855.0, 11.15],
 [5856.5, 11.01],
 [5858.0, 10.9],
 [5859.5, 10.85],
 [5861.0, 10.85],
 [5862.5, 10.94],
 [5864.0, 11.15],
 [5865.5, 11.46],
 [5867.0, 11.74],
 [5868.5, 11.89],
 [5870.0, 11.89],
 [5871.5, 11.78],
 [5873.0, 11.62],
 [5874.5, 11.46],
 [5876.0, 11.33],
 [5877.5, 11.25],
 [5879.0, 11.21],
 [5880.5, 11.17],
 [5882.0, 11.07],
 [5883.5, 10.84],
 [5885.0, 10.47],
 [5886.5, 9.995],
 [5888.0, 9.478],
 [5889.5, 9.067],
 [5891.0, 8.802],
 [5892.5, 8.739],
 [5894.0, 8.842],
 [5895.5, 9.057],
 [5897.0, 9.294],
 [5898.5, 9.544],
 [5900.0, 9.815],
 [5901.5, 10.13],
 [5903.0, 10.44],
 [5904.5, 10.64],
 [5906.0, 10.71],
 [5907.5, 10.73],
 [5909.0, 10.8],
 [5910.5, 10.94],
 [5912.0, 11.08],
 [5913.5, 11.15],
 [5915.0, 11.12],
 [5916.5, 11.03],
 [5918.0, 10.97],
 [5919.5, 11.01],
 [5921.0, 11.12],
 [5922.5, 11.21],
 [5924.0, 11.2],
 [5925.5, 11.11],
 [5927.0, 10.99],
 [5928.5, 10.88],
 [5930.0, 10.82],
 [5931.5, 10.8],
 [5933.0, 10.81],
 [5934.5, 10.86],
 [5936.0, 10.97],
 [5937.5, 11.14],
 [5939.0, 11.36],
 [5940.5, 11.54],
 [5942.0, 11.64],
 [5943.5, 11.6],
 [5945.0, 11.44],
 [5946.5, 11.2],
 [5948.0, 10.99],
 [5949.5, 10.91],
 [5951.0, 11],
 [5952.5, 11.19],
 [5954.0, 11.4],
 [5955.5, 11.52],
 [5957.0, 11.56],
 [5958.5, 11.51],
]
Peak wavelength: 5913.5 angstroms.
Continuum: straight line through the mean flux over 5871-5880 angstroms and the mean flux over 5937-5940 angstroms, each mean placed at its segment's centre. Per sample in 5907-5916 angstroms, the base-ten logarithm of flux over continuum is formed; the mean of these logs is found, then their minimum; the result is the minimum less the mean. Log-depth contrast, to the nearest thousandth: -0.010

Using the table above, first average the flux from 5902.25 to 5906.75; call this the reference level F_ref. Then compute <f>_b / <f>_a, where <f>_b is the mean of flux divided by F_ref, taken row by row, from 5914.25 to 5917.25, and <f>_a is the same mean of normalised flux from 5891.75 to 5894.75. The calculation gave 1.26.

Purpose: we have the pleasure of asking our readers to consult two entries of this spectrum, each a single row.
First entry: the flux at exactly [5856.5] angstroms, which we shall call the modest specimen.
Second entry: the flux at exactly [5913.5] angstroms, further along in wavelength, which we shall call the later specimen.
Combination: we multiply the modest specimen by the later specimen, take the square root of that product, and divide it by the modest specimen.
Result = 1.01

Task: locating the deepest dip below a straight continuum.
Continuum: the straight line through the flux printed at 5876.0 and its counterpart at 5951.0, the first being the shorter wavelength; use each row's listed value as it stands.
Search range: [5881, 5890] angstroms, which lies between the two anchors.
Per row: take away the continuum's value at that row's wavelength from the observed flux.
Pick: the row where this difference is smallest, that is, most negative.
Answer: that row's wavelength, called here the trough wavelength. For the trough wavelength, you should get 5889.5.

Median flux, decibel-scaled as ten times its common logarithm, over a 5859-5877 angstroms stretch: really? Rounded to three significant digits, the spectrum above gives 10.6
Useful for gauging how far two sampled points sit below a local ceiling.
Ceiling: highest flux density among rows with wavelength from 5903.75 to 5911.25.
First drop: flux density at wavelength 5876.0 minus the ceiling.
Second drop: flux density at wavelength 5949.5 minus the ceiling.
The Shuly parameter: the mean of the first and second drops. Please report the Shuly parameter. 0.18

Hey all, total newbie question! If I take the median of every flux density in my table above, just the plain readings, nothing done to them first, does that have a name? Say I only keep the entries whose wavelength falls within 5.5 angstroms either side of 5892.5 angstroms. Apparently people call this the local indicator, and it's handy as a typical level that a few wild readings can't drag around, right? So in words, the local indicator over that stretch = 9.1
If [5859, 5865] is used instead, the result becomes 10.9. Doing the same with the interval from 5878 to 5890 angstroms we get 10.7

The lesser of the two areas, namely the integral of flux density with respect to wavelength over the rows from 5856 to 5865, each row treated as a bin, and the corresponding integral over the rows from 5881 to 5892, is 99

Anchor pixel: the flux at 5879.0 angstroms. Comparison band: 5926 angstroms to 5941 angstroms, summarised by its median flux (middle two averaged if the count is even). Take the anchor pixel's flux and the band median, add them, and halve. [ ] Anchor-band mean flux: 11.1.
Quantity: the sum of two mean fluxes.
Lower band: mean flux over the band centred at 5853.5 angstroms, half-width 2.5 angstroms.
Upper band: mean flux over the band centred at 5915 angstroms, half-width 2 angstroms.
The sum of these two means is 22.4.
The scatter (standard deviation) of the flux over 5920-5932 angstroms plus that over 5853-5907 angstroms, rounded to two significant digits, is 1.1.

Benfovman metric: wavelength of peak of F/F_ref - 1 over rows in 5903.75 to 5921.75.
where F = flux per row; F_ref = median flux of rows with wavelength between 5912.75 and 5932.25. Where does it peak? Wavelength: 5913.5 angstroms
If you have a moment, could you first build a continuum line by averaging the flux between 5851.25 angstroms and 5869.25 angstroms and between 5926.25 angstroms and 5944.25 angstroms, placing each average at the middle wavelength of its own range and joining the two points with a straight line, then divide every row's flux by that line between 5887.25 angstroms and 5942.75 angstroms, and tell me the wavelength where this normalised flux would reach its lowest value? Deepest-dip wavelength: 5892.5 angstroms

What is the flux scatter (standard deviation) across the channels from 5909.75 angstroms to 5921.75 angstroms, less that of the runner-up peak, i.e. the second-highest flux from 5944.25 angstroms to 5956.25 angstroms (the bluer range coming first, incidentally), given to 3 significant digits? -11.4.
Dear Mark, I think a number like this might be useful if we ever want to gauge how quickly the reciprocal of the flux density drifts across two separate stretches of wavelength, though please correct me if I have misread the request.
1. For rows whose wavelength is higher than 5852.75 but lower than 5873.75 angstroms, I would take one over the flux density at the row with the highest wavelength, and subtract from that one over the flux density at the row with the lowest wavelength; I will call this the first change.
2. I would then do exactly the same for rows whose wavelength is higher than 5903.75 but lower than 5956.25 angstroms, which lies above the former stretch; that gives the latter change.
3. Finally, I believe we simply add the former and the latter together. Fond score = -0.010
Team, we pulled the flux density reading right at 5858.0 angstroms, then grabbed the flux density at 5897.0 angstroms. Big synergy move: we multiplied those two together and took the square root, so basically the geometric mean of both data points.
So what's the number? 10.07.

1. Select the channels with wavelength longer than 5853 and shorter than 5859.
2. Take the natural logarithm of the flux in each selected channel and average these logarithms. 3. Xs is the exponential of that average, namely 11.1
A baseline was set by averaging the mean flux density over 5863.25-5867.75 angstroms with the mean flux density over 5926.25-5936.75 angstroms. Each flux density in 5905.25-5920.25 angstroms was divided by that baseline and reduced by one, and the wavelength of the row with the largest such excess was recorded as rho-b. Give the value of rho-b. 5913.5 angstroms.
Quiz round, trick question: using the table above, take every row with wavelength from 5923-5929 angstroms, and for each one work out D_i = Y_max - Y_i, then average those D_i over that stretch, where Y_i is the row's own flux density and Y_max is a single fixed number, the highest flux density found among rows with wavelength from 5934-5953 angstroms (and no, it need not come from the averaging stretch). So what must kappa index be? 0.6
